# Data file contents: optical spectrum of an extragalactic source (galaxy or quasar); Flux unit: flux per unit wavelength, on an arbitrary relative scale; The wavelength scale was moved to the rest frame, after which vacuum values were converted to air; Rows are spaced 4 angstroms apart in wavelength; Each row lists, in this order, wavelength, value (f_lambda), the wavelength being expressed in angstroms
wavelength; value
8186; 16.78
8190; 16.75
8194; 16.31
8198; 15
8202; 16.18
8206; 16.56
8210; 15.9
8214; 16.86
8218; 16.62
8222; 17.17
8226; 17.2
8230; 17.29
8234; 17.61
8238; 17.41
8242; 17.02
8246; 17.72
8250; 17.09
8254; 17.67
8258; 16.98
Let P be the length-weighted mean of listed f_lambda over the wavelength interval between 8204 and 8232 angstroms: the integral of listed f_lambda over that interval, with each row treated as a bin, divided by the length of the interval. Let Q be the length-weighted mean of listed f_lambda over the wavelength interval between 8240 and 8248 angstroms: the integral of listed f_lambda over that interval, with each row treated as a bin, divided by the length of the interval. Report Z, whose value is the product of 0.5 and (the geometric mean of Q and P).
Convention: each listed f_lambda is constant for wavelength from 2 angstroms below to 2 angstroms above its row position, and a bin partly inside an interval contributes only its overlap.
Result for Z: 8.54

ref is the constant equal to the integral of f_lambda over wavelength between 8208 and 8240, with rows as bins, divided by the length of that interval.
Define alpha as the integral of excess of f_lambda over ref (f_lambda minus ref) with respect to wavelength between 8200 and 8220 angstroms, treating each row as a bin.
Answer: -12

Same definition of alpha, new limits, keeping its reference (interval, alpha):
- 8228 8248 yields 8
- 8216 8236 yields 3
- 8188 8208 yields -17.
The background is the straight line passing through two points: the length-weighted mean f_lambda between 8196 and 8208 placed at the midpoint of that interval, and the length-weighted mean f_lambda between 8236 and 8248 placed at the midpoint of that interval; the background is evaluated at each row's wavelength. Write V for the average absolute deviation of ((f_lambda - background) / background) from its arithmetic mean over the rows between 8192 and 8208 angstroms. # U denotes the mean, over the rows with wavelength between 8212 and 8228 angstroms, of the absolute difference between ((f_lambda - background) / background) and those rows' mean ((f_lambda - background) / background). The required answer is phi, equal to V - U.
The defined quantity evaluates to 0.022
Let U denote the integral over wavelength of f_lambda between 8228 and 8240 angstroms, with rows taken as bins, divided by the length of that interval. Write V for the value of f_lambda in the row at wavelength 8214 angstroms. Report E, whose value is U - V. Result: 0.6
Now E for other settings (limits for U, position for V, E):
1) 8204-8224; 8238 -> -0.8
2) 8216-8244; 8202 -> 1.0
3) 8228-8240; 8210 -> 1.5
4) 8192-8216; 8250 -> -1.0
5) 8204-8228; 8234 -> -0.9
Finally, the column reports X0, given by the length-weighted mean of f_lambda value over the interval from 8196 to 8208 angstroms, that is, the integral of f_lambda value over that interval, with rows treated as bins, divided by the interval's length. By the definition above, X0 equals 15.9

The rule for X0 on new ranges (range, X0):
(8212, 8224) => 16.9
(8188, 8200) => 16.0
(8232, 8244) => 17.3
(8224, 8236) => 17.4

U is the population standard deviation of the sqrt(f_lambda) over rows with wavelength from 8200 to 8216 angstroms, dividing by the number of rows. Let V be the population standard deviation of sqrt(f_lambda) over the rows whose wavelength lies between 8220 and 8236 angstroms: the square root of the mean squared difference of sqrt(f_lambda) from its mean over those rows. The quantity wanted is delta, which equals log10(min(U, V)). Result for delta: -1.68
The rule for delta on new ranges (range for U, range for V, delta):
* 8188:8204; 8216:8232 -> -1.49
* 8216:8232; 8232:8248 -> -1.49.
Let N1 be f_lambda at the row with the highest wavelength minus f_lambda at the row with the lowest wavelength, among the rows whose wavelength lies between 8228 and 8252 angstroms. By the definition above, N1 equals -0.20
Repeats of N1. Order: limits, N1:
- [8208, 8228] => 1.30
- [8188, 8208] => -0.19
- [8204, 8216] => 0.30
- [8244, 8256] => -0.05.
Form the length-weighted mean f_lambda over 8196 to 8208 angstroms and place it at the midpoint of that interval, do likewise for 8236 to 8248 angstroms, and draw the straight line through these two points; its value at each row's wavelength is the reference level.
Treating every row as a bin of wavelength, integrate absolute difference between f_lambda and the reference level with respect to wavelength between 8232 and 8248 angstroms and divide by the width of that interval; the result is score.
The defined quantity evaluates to 0.31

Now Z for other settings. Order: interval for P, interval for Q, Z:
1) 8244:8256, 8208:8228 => 8.56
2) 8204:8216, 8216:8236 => 8.40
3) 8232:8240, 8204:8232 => 8.58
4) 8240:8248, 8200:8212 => 8.39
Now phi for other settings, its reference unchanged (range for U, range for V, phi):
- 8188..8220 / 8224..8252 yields -0.010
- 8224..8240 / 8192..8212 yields 0.025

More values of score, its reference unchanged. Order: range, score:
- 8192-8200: 0.73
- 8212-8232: 0.38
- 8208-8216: 0.41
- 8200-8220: 0.34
